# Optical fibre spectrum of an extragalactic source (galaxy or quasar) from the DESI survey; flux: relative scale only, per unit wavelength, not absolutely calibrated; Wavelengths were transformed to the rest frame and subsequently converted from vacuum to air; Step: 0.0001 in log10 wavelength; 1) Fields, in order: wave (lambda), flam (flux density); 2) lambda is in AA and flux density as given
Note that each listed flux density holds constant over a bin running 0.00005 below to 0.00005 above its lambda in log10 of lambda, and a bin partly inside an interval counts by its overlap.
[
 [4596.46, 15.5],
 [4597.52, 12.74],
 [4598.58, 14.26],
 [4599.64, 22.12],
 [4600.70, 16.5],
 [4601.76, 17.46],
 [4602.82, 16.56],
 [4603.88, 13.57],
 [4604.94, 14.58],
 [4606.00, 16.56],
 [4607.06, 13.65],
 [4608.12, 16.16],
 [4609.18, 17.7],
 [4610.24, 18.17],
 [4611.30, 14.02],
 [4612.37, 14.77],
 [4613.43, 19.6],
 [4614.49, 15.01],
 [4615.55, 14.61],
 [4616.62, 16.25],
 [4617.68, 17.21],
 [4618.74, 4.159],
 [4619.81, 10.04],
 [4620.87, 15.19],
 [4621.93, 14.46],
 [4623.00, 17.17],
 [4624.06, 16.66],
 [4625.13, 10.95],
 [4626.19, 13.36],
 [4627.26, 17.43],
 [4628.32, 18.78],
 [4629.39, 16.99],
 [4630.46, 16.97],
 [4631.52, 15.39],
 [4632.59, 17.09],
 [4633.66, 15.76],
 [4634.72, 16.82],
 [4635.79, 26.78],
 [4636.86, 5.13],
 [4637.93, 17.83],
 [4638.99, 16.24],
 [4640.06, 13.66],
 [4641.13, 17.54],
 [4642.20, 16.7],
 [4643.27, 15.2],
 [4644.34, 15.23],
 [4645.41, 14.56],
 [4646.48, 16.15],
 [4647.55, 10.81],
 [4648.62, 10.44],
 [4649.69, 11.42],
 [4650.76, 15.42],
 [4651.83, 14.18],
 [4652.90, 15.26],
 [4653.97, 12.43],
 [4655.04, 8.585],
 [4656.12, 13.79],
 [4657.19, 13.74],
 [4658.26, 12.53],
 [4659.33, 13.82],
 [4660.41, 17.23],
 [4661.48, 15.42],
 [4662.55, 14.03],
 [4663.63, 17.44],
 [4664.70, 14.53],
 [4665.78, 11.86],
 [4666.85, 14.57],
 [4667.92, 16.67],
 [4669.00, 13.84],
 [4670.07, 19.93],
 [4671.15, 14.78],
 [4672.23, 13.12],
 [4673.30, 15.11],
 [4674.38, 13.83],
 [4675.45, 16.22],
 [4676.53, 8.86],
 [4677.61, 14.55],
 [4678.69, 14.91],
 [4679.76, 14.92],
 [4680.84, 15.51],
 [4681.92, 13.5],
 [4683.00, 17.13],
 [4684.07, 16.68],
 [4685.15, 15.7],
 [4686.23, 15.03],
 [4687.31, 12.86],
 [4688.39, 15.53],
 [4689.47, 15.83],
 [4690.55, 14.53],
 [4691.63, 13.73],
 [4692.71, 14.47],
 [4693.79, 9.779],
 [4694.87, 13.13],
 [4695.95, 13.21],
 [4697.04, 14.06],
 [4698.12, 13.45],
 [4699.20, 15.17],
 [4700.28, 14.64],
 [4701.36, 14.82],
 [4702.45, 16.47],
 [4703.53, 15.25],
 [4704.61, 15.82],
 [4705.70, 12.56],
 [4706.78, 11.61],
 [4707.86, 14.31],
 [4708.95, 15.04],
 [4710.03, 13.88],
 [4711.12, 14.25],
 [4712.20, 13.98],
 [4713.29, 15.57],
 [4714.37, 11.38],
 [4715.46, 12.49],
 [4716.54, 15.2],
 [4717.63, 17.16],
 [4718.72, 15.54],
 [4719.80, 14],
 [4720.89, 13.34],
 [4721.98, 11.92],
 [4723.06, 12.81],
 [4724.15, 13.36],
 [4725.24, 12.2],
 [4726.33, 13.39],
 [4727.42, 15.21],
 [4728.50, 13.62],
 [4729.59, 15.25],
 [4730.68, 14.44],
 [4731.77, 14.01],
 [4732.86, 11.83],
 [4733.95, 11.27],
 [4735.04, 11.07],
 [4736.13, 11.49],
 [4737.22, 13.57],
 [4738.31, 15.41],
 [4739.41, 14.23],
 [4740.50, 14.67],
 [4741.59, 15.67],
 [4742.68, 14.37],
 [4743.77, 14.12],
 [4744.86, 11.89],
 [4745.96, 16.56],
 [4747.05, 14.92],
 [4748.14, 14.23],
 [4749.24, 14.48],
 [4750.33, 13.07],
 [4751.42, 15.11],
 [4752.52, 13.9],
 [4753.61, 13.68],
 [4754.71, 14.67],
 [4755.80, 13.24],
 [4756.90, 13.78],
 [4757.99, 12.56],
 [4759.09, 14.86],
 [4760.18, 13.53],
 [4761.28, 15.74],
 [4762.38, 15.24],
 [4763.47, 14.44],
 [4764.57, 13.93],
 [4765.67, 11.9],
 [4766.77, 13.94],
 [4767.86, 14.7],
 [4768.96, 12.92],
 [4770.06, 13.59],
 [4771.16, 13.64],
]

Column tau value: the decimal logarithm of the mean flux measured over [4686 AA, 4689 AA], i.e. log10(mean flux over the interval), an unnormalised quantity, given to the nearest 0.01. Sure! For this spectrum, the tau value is 1.16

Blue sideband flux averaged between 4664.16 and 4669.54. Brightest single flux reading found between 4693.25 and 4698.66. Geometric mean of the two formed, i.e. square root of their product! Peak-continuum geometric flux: 14.2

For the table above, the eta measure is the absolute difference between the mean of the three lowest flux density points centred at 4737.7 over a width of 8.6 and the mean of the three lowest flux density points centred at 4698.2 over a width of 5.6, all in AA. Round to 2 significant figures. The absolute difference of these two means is 2.3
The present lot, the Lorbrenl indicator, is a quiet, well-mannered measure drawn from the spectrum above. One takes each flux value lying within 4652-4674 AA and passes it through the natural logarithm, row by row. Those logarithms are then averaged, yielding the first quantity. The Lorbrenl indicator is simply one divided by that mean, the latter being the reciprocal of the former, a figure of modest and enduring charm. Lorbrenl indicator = 0.377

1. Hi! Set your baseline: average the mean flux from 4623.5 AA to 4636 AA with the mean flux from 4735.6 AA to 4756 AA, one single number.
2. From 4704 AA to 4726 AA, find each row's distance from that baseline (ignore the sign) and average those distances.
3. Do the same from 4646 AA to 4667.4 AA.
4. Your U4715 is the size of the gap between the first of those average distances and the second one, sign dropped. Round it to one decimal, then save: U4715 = 0.4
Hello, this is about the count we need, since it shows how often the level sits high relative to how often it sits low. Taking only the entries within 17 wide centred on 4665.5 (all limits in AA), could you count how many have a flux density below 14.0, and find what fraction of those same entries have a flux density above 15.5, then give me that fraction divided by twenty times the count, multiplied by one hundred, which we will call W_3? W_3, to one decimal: 0.2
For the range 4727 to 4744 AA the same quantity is 0.1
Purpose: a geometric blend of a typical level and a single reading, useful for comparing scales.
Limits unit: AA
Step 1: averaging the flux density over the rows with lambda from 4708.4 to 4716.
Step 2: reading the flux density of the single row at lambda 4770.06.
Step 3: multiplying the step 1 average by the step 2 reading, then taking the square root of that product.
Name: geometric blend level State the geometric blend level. 13.7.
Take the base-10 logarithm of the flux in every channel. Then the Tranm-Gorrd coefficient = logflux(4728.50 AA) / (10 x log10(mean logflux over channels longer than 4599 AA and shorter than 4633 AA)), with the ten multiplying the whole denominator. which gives 1.6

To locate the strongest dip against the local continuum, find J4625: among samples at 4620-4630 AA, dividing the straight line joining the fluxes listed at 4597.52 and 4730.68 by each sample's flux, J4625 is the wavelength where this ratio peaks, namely 4625.13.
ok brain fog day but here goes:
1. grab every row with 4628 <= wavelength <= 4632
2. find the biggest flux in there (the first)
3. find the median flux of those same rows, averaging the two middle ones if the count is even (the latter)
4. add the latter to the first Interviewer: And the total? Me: 35.8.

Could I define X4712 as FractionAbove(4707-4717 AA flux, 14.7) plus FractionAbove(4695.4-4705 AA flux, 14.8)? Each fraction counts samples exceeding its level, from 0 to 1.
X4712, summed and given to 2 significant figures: 0.89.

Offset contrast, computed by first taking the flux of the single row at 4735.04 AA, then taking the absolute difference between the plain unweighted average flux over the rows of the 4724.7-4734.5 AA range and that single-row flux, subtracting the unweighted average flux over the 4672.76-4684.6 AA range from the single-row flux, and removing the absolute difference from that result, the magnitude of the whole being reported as 6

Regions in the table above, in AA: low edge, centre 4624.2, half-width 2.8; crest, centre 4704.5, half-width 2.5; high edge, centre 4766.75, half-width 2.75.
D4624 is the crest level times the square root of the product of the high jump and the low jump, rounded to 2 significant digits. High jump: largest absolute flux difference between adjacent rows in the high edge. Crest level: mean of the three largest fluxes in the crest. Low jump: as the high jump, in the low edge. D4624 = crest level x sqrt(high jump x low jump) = 54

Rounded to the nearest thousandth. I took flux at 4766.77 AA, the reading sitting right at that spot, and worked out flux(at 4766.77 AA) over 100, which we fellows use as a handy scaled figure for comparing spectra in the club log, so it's 0.139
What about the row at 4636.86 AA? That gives 0.051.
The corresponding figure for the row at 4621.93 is 0.145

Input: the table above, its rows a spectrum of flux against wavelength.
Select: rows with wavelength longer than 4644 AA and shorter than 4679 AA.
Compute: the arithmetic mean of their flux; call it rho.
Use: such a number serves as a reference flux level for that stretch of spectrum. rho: 14.1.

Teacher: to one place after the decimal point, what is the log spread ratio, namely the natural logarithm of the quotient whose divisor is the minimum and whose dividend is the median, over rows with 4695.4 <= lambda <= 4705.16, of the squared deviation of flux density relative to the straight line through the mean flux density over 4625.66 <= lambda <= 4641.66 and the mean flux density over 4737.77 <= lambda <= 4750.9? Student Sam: 4.4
